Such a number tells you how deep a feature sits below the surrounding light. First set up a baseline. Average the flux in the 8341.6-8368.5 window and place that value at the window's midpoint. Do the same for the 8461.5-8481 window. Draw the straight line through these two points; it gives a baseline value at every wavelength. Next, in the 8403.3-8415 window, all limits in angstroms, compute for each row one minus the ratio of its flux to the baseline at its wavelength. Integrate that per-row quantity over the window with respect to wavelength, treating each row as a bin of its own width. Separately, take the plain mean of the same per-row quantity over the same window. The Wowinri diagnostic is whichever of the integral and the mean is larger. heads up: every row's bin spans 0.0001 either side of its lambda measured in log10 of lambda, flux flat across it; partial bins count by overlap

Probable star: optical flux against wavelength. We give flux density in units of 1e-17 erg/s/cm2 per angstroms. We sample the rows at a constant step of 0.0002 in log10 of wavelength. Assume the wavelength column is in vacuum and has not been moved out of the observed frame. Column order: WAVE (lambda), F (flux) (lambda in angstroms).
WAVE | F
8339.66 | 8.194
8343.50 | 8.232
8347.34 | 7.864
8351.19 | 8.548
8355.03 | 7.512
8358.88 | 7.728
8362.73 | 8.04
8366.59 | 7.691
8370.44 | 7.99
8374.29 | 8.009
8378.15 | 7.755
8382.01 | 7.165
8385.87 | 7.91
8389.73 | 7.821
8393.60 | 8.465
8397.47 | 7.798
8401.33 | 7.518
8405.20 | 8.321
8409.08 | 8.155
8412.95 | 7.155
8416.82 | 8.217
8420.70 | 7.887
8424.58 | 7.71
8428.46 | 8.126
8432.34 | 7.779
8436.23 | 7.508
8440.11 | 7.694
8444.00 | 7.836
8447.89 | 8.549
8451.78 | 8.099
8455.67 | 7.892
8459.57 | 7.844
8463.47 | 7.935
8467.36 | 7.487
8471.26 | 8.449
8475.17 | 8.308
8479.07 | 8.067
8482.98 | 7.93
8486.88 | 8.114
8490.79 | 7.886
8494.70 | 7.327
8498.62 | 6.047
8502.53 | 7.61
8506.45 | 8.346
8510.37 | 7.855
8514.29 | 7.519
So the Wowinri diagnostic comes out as 0.17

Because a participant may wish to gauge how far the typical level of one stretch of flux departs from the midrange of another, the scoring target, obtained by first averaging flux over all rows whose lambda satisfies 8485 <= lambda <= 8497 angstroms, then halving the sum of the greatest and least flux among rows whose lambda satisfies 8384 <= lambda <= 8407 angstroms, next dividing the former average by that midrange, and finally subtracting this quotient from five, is 4.03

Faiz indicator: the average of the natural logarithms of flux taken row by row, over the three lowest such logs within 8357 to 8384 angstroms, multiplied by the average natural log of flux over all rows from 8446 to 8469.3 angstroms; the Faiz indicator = 4.19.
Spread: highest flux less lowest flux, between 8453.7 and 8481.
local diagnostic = 1.0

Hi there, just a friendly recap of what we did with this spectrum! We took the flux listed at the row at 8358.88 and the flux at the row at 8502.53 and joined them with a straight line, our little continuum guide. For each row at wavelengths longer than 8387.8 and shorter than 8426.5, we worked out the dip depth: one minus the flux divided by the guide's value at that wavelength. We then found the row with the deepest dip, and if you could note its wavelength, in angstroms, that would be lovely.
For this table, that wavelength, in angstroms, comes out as 8412.95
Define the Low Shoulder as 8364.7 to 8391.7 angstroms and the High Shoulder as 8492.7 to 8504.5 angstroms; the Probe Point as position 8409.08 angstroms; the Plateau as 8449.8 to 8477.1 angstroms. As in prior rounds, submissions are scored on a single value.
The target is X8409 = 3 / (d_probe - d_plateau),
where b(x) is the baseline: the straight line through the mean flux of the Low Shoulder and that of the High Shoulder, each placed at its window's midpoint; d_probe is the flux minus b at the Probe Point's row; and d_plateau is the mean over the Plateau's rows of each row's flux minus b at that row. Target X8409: -15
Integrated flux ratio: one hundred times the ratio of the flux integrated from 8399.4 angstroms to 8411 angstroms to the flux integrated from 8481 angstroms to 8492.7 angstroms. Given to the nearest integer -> 99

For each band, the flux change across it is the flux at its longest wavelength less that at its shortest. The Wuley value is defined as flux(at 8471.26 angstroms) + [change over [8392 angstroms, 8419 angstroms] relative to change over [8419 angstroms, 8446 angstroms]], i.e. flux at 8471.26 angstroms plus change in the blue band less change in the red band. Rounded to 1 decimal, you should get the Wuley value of 8.3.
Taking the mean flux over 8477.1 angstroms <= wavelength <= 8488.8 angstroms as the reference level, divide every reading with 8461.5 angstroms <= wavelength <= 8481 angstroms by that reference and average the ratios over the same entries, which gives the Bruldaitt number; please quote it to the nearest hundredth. 1.00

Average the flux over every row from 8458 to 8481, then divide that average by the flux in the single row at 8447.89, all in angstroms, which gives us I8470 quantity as 0.94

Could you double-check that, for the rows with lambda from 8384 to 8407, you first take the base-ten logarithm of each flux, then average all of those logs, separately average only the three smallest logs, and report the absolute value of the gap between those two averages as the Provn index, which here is 0.0141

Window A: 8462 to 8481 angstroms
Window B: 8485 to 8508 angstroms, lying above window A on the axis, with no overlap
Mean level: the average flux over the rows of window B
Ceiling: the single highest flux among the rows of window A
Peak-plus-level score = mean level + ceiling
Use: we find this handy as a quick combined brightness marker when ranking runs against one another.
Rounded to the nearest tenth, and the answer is 16.0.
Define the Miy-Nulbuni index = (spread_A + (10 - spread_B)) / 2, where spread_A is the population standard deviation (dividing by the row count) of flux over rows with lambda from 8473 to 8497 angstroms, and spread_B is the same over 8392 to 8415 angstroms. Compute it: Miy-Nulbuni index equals 4.92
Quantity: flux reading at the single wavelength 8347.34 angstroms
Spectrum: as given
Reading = 7.864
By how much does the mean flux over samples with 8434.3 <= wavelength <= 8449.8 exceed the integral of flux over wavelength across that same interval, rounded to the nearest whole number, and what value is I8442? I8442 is -115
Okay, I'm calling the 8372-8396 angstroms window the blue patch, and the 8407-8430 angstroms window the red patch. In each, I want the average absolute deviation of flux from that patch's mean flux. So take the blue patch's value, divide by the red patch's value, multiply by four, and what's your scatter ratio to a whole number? 4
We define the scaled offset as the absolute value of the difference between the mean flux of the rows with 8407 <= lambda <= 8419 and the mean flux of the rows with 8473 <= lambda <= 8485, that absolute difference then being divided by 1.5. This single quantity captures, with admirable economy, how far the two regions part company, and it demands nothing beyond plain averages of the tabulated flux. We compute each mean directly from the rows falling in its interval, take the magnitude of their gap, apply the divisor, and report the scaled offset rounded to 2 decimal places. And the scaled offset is 0.17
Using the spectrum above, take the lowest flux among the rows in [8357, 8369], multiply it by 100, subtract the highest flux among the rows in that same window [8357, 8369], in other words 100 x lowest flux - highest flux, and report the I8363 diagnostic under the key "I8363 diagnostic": 761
